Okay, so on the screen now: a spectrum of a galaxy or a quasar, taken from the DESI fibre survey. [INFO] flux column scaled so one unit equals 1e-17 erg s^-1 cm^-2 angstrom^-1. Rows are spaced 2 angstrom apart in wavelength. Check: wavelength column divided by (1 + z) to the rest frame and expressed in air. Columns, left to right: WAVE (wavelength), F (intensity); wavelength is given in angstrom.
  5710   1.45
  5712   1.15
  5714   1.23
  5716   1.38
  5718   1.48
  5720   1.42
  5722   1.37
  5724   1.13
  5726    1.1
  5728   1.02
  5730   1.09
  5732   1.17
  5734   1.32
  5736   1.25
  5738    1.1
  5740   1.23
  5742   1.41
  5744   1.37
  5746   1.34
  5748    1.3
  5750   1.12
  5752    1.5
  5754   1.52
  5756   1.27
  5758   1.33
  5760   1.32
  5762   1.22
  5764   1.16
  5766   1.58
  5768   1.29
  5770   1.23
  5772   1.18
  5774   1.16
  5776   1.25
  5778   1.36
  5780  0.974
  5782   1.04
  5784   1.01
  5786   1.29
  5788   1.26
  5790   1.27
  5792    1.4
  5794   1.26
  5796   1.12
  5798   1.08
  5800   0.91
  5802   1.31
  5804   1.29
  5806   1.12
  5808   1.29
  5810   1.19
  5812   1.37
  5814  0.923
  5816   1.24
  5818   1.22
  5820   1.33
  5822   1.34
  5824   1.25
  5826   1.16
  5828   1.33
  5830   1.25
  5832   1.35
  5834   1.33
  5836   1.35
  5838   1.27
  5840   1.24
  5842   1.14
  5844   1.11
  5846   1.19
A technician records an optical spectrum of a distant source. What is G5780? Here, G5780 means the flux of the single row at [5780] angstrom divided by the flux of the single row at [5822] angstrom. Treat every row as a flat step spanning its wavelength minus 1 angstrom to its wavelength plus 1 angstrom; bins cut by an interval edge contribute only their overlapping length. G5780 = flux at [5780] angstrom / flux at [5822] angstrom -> 0.73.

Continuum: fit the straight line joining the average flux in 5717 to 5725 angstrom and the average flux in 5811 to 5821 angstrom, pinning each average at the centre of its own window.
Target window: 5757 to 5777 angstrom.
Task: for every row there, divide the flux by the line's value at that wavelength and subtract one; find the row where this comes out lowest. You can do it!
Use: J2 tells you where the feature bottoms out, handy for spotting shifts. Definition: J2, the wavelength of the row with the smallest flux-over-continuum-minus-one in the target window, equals 5764 angstrom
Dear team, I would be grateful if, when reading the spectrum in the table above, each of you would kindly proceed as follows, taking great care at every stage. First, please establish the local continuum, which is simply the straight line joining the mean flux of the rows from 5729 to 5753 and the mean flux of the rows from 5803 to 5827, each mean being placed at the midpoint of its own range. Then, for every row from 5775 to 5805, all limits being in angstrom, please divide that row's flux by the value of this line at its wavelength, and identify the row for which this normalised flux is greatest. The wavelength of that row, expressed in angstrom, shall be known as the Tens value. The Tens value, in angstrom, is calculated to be 5792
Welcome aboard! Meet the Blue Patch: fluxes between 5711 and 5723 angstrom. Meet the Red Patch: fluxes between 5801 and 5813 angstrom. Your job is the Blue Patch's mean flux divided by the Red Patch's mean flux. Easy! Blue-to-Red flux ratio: 1.06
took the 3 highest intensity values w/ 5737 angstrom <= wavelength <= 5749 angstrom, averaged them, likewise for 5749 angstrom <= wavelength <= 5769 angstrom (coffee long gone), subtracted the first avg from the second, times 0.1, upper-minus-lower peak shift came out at 0.016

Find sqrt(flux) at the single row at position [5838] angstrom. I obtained 1.13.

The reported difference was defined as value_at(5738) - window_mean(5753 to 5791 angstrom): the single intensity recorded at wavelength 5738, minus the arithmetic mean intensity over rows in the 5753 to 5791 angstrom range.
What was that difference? -0.15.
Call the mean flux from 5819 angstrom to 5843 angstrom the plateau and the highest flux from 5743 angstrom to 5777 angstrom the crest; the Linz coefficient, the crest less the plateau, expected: 0.30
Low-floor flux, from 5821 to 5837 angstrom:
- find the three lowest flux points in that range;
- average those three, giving 1.22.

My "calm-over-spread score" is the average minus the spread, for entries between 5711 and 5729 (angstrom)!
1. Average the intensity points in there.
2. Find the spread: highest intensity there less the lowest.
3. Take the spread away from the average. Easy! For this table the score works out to 0.79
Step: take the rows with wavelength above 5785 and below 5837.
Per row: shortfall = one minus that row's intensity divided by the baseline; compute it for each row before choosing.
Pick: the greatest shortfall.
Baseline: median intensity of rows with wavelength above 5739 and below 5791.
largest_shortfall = 0.28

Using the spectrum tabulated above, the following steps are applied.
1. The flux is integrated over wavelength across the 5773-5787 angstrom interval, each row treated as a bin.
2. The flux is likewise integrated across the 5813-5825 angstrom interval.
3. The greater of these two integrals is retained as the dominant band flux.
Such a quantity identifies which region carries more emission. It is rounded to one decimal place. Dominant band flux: 16.2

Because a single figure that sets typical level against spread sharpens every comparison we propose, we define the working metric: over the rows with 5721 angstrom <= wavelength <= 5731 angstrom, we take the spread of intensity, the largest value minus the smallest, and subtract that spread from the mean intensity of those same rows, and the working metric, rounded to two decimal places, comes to 0.79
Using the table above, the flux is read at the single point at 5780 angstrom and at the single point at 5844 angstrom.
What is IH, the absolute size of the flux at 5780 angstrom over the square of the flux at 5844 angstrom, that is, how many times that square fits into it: 0.79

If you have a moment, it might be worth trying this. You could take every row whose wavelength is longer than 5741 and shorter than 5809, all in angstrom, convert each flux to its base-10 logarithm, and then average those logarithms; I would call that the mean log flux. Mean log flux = 0.094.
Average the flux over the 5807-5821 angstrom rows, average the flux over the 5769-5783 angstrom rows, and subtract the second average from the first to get 0.053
